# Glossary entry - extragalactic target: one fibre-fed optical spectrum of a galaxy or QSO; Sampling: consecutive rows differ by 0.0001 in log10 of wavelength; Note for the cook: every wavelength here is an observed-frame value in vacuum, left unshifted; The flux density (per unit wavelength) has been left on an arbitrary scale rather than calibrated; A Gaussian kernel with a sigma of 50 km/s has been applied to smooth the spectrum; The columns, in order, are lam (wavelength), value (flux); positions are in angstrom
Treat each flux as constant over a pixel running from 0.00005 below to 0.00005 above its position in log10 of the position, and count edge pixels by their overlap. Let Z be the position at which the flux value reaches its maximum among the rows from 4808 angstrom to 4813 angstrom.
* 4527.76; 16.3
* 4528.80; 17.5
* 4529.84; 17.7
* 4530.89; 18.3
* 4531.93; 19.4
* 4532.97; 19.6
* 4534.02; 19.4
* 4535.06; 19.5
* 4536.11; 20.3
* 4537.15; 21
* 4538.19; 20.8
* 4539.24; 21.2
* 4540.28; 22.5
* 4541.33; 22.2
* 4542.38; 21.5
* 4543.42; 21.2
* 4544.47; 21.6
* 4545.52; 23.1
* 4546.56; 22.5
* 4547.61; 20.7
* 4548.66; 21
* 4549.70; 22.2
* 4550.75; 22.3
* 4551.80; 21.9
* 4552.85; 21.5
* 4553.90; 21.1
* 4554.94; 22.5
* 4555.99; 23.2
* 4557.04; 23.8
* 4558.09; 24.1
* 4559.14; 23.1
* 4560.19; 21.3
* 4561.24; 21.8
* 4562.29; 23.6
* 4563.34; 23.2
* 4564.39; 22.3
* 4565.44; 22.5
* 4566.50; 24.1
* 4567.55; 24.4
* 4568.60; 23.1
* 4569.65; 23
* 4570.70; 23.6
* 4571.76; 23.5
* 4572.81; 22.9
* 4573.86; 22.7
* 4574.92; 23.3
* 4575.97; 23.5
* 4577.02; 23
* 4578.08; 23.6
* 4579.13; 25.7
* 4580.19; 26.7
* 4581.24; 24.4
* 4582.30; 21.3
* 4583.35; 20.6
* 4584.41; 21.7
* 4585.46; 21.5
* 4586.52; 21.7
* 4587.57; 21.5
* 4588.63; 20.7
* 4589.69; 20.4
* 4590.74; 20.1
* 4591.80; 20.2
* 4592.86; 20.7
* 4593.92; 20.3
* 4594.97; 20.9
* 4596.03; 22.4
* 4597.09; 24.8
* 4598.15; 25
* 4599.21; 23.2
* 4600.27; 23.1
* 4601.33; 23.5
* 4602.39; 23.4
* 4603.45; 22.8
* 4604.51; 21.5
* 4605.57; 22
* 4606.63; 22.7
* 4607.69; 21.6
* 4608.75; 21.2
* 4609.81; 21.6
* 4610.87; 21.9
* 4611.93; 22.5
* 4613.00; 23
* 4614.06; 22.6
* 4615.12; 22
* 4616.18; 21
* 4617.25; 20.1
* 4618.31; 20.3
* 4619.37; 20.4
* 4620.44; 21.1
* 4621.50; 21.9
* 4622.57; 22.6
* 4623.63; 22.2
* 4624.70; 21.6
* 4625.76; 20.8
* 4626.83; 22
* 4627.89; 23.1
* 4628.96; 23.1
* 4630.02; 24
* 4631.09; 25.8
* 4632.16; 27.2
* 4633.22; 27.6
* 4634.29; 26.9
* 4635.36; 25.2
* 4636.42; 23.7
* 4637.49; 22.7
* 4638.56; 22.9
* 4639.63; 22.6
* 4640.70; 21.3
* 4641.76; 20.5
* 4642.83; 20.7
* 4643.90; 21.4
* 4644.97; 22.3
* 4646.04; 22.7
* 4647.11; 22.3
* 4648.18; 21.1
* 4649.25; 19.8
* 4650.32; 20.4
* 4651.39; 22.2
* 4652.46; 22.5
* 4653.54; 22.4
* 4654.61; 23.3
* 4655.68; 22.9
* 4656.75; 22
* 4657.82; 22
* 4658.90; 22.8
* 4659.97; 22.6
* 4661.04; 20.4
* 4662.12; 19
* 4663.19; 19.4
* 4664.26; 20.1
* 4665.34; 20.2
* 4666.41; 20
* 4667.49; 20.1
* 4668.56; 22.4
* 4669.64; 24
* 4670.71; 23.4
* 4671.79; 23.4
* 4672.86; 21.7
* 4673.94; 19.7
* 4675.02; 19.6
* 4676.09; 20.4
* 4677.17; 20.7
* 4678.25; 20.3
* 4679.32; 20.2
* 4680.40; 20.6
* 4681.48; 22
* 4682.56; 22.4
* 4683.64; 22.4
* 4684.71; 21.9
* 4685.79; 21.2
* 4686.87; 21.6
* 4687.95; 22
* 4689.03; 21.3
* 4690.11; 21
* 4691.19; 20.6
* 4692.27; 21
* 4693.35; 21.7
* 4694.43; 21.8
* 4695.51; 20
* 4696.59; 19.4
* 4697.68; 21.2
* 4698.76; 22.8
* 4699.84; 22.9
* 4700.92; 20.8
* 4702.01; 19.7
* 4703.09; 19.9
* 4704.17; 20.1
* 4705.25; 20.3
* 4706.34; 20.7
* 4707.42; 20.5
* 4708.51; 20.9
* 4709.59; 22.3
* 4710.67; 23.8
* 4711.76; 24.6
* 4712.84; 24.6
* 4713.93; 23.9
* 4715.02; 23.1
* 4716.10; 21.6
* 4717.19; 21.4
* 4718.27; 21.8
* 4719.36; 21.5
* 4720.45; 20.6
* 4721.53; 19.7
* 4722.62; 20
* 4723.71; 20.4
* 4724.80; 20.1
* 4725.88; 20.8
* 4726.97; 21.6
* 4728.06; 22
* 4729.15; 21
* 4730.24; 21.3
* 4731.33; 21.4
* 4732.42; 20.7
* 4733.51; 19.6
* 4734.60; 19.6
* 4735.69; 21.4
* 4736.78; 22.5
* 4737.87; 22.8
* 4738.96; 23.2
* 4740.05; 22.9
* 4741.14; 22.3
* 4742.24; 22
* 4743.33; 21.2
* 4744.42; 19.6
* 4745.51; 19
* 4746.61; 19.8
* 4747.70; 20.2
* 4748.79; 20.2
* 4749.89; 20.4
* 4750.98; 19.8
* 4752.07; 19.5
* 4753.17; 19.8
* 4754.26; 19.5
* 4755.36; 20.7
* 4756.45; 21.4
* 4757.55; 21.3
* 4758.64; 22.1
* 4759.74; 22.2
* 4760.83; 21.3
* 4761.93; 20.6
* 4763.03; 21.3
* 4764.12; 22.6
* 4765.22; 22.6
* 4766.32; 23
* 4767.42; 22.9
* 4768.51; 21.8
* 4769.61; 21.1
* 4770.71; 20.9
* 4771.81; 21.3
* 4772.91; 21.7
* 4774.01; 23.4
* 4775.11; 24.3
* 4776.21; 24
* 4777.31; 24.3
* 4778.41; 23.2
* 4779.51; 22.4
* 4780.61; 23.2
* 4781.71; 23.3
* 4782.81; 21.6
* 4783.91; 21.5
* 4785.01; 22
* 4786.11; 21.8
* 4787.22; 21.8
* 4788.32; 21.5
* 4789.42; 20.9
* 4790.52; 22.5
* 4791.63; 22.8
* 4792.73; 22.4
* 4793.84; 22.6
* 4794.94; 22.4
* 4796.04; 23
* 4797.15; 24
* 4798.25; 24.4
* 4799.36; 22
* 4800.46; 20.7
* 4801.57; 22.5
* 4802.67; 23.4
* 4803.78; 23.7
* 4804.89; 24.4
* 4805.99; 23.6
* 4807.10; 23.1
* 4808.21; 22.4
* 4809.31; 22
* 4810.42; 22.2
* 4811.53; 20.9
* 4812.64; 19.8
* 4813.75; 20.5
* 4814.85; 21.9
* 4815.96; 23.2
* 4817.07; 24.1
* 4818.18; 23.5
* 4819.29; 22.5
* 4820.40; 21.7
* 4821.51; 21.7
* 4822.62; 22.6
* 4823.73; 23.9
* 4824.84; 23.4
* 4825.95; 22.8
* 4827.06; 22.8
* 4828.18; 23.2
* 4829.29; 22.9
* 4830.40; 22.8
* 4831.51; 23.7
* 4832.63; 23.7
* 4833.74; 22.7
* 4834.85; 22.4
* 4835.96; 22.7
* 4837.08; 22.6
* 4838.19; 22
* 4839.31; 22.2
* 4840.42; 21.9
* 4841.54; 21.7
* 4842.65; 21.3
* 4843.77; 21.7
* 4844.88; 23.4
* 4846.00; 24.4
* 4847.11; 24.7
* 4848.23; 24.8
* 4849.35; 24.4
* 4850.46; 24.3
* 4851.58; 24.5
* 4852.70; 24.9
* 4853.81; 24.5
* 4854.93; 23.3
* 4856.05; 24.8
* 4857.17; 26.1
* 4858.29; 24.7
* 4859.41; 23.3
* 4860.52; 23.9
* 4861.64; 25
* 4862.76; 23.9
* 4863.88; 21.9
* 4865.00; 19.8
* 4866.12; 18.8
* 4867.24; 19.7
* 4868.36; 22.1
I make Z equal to 4808.21 angstrom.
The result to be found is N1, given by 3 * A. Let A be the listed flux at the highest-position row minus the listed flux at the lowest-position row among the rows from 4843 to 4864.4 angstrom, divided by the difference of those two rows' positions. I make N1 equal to 0.03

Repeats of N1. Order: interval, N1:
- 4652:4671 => 0.15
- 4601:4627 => -0.18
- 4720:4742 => 0.25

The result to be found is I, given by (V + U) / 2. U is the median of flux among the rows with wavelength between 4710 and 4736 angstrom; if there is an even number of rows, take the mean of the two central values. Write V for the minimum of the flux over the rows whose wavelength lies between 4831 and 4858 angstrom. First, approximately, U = 21.4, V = 21.3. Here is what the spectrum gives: 21.35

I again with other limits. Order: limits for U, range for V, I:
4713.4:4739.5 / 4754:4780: 20.45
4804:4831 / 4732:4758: 20.90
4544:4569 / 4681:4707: 20.95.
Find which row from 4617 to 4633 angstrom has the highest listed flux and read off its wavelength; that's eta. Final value 4632.16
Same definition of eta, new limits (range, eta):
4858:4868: 4861.64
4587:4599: 4598.15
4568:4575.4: 4570.70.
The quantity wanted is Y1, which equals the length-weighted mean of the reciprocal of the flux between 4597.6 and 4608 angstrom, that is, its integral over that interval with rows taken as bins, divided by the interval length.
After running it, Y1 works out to 0.044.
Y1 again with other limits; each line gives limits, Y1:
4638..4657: 0.046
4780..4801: 0.045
